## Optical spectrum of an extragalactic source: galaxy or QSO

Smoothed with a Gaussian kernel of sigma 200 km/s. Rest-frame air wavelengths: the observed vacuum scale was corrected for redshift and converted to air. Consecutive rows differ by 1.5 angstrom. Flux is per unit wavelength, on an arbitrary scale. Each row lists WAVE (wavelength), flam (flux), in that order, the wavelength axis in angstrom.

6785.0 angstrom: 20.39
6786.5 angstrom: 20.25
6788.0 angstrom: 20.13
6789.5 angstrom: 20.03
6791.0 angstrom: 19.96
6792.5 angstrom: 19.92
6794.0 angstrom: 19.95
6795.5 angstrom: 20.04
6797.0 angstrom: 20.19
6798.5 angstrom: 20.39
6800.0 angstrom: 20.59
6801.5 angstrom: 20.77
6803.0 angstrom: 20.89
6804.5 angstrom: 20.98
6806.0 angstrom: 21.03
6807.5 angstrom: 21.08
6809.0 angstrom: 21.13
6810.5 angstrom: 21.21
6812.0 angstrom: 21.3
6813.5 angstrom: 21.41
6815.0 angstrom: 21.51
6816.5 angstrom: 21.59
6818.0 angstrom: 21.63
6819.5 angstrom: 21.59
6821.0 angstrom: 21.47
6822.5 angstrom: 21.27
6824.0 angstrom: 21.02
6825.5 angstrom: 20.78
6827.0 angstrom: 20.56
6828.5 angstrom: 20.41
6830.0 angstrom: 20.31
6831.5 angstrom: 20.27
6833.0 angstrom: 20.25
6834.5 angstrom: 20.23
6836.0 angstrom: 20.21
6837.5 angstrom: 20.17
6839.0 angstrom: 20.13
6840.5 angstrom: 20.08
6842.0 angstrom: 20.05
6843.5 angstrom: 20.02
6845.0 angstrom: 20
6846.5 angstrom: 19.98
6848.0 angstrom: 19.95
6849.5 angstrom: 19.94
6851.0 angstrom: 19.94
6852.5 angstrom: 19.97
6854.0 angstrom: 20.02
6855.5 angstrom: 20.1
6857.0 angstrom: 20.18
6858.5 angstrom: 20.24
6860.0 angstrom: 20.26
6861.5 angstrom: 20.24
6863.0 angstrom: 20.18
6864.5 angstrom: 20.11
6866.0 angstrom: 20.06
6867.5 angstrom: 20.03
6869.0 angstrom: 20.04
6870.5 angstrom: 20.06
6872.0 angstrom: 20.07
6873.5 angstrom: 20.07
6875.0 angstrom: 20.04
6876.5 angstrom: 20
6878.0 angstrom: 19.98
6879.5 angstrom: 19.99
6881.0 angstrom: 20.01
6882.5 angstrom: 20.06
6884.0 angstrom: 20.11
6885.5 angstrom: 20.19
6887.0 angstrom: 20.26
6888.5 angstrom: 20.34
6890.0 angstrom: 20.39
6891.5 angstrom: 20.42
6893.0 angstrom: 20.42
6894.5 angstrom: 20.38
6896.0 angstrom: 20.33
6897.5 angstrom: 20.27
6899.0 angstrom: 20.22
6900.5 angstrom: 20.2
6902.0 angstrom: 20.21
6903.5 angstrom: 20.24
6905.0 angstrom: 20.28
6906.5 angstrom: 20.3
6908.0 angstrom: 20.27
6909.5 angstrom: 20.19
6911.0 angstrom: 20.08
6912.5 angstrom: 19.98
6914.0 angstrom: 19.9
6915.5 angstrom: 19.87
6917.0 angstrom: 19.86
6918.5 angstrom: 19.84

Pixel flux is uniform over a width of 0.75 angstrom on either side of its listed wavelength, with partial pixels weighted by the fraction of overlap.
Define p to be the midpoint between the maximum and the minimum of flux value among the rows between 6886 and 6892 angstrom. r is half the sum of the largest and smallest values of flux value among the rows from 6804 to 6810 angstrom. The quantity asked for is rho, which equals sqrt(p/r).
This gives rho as 0.983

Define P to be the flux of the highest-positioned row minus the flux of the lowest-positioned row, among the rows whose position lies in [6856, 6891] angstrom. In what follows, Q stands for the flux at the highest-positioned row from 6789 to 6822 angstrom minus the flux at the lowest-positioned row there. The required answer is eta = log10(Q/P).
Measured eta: 0.8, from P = 0.21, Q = 1.4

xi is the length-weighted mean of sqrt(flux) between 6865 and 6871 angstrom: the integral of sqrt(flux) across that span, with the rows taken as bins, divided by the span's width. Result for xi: 4.48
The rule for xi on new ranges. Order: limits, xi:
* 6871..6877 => 4.48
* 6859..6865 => 4.49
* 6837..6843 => 4.48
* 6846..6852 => 4.47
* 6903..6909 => 4.50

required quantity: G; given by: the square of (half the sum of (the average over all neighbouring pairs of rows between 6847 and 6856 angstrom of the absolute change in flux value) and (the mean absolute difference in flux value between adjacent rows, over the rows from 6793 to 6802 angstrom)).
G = 0.010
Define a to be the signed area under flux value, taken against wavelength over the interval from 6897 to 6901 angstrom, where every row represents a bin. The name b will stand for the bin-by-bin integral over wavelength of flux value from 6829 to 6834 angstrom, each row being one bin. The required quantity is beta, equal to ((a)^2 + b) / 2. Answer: 3325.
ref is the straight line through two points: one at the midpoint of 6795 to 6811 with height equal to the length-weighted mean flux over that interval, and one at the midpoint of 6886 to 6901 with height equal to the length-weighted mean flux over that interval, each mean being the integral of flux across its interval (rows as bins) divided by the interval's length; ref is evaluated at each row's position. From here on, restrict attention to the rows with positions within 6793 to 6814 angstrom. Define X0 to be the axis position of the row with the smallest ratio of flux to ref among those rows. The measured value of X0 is 6794.0 angstrom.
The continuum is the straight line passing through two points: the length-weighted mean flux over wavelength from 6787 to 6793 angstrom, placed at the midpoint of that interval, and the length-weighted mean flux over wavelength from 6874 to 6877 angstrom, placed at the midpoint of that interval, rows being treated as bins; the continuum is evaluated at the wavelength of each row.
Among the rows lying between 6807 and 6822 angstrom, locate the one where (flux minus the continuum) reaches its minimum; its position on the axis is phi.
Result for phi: 6807.5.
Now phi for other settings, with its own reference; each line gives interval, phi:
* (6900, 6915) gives 6914.0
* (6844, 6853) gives 6851.0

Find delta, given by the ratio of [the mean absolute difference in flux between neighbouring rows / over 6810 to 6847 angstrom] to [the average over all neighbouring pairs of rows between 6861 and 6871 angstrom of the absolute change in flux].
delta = 2.2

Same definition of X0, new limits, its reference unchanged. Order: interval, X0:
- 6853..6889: 6854.0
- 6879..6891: 6879.5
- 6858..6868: 6867.5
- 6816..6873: 6849.5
